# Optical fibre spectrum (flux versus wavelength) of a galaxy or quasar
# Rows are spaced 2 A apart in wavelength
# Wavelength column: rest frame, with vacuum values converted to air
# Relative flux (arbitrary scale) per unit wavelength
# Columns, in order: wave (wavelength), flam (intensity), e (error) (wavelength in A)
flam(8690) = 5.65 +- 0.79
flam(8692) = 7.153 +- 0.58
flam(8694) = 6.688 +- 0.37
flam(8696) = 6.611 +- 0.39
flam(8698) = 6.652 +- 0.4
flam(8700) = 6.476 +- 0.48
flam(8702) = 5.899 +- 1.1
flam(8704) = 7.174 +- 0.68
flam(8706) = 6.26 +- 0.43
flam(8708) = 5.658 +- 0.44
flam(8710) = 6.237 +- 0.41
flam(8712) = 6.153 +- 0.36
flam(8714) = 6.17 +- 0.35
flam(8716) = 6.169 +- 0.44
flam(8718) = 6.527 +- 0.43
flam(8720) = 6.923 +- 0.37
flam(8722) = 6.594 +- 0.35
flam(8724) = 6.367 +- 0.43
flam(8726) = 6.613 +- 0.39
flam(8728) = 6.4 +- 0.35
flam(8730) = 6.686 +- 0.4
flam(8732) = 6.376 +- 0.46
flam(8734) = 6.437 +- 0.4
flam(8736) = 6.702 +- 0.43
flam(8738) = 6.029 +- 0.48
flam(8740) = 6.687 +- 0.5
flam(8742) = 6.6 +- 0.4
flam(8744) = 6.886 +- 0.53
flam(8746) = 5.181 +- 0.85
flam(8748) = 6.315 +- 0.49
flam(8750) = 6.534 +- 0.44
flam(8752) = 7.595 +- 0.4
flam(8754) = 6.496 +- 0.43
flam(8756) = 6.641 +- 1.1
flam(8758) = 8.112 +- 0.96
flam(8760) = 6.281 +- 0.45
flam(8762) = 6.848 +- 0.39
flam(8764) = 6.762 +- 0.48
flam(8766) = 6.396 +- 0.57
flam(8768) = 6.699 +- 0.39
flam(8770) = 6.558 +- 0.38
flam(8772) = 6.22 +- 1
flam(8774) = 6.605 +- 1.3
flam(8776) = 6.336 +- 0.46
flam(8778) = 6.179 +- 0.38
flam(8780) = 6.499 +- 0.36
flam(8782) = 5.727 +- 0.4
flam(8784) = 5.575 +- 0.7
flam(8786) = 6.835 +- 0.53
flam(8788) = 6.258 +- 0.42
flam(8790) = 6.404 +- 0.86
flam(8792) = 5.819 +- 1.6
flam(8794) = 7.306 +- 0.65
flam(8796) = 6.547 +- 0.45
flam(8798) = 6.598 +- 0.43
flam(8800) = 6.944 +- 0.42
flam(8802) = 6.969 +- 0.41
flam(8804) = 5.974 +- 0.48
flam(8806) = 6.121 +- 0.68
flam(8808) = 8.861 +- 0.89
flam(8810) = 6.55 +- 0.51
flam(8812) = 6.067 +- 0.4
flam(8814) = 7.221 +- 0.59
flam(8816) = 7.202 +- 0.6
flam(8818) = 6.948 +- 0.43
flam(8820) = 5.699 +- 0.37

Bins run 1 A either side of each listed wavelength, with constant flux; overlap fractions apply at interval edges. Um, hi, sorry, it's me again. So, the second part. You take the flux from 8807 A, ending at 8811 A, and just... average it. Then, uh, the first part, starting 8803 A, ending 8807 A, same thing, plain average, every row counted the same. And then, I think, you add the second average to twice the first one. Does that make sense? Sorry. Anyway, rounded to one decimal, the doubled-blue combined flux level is 19.8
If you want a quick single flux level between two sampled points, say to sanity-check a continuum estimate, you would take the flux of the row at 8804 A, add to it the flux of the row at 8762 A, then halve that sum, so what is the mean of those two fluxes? 6.41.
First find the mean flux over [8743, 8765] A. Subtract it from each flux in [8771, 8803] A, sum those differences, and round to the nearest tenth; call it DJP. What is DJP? -4.3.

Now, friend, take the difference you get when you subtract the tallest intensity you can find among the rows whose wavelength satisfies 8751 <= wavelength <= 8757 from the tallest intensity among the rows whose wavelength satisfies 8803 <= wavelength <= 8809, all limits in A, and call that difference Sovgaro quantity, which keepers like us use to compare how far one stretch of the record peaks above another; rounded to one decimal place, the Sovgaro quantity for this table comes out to 1.3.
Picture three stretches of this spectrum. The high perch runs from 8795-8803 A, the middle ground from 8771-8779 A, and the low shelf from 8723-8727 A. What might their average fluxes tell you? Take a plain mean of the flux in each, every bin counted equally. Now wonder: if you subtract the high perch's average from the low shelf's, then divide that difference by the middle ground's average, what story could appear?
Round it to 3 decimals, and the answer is -0.043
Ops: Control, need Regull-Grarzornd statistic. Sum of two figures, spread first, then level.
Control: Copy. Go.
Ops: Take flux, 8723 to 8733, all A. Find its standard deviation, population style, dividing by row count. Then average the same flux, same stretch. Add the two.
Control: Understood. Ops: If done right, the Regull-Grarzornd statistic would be 6.6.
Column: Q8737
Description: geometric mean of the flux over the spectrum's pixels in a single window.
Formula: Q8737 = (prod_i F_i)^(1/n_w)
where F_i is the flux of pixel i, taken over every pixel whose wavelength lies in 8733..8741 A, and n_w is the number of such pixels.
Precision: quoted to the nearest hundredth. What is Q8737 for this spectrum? 6.46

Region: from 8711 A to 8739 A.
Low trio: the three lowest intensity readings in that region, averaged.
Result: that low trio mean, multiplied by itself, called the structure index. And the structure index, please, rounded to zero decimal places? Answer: 37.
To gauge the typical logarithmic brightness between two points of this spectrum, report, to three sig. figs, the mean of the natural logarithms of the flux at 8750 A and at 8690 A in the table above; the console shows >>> 1.80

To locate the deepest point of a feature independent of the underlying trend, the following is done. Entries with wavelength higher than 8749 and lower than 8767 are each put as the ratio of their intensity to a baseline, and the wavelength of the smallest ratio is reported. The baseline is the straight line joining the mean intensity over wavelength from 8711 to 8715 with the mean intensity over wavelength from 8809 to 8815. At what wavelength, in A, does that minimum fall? 8760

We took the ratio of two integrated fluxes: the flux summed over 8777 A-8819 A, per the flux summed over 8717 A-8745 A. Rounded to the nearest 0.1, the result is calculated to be 1.5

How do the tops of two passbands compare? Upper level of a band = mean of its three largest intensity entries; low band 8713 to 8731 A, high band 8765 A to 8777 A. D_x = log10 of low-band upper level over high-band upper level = 0.01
